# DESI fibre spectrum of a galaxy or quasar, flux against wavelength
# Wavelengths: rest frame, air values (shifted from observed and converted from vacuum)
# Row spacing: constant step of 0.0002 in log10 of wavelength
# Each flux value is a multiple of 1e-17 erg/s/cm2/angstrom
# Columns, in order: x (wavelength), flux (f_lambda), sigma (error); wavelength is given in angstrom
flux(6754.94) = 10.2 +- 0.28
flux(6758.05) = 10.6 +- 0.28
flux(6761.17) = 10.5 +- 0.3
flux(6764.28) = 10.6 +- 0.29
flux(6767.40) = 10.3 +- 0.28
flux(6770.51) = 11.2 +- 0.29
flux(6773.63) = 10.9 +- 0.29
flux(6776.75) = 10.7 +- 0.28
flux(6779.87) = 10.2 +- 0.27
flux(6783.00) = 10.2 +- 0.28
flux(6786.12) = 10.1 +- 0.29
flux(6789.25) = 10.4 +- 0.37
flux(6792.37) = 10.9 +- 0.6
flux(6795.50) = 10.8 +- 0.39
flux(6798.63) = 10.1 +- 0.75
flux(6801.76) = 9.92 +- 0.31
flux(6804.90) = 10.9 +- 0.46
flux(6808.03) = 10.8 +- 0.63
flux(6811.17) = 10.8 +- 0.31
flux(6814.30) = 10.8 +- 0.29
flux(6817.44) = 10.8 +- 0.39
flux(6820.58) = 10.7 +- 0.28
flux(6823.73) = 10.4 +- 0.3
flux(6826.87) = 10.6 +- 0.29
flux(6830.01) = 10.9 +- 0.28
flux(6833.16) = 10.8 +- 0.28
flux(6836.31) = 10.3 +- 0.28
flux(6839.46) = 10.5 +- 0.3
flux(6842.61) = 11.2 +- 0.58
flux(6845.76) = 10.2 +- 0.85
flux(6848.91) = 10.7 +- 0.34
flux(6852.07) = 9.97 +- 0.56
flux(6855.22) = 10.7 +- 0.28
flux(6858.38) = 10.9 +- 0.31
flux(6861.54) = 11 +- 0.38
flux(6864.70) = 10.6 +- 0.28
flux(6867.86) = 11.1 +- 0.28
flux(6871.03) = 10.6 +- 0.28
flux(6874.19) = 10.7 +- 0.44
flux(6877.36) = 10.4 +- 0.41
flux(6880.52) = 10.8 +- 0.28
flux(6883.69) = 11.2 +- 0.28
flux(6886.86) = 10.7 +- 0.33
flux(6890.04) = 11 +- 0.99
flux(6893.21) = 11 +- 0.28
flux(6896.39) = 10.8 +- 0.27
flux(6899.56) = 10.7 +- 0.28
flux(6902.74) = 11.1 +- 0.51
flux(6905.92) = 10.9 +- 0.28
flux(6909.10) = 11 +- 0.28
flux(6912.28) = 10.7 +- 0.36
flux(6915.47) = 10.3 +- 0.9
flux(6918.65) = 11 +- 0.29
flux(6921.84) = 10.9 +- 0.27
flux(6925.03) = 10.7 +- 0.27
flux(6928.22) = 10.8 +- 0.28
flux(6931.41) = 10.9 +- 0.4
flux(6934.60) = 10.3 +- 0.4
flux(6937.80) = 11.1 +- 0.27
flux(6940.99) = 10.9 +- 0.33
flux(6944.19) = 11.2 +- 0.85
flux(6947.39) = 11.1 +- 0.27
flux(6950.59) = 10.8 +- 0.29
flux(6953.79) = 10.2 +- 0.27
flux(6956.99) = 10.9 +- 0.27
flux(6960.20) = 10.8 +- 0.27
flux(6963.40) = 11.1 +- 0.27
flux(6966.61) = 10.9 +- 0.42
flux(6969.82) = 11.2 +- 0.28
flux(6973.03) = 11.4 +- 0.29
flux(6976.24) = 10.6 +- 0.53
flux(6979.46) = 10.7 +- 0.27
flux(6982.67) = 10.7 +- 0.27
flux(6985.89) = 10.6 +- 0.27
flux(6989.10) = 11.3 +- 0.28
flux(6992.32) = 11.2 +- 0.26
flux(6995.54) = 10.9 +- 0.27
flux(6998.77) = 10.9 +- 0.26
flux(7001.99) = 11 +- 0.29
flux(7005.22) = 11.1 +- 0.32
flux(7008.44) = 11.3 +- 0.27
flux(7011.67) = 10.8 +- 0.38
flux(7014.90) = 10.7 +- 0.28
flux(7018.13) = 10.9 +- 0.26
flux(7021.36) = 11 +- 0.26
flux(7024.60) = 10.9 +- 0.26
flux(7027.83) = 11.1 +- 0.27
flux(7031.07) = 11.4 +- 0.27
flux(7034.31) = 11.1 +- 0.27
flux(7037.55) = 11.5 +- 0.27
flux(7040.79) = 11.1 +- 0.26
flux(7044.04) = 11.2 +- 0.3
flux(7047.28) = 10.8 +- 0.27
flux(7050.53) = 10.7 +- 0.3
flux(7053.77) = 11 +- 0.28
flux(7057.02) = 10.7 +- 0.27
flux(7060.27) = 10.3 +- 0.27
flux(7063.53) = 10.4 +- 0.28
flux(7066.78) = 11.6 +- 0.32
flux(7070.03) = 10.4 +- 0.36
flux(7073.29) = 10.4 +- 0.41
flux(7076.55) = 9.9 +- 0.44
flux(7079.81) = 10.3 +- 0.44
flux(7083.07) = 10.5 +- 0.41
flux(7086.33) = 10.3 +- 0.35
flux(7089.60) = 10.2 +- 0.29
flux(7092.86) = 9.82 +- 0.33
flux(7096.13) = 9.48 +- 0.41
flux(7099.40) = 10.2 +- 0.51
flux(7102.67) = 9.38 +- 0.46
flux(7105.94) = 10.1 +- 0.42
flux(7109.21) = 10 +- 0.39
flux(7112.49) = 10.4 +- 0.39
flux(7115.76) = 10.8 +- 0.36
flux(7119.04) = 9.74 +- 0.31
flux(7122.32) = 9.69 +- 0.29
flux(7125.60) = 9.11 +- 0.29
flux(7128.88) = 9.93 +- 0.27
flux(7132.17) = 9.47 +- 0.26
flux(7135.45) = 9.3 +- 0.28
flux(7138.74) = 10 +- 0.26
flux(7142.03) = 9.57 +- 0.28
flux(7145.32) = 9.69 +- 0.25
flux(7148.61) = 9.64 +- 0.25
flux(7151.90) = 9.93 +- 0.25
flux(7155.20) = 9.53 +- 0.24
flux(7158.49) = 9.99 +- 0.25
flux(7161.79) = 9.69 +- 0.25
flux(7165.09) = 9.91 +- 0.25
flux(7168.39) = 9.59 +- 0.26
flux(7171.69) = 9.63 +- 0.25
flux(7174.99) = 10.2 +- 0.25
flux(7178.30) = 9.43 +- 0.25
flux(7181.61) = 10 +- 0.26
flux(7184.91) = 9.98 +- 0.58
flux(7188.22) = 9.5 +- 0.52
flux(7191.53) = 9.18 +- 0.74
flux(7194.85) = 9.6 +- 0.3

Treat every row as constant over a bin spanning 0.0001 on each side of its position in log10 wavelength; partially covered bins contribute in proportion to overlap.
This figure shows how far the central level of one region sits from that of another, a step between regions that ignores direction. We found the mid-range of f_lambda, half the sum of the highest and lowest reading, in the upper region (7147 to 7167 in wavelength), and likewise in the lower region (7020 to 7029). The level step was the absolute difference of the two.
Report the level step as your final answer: 1.2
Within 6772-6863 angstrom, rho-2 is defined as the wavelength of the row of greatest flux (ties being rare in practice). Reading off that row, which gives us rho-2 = 6842.61 angstrom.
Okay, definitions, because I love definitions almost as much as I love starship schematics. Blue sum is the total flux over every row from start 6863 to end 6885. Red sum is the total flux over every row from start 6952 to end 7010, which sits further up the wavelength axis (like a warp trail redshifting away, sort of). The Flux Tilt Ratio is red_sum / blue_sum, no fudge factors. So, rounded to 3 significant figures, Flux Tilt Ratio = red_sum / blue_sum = 2.61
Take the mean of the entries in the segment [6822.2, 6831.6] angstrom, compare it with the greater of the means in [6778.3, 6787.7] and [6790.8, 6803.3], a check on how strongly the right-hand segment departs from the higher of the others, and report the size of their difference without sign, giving 0.20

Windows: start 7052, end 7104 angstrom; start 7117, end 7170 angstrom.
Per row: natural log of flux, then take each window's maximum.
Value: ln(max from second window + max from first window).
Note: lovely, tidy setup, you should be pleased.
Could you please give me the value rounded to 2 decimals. 1.56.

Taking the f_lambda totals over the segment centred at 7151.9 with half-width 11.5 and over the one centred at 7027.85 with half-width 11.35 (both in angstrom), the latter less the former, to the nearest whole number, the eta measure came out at 10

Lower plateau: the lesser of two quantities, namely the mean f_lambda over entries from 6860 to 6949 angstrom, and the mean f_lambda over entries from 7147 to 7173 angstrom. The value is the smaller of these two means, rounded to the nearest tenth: 9.7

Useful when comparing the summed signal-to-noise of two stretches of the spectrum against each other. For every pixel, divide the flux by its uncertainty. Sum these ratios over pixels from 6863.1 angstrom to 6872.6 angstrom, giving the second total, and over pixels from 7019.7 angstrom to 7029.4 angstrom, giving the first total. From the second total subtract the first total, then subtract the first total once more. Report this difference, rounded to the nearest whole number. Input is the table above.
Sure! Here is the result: -135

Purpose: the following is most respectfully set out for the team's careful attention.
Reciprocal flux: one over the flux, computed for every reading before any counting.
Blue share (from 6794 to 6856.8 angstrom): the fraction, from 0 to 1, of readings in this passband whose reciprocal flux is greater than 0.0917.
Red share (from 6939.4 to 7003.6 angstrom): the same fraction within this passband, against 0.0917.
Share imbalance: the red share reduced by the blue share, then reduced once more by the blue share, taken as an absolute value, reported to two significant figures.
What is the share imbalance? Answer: 1.3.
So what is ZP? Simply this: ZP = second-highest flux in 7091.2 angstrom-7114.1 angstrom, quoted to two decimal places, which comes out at 10.20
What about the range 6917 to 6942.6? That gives 11.00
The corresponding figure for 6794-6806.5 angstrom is 10.80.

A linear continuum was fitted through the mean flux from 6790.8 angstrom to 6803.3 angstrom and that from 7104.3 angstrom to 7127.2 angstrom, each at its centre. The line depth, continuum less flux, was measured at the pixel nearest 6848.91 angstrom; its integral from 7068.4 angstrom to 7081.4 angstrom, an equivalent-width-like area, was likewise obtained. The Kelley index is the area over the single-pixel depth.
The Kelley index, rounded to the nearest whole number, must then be 8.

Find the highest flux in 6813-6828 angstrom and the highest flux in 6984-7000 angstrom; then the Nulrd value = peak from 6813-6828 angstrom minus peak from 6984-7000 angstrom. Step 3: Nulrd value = -0.5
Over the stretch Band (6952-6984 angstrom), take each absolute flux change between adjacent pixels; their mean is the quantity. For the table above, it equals 0.30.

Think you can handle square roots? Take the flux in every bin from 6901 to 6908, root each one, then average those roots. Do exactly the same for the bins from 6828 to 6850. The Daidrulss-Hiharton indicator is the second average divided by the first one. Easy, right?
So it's 0.98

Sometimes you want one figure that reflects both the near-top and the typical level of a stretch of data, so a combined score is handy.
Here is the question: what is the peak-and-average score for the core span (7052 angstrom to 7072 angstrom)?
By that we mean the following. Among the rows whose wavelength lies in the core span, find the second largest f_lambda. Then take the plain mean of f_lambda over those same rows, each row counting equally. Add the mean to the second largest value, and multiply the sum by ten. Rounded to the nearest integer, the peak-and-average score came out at 217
